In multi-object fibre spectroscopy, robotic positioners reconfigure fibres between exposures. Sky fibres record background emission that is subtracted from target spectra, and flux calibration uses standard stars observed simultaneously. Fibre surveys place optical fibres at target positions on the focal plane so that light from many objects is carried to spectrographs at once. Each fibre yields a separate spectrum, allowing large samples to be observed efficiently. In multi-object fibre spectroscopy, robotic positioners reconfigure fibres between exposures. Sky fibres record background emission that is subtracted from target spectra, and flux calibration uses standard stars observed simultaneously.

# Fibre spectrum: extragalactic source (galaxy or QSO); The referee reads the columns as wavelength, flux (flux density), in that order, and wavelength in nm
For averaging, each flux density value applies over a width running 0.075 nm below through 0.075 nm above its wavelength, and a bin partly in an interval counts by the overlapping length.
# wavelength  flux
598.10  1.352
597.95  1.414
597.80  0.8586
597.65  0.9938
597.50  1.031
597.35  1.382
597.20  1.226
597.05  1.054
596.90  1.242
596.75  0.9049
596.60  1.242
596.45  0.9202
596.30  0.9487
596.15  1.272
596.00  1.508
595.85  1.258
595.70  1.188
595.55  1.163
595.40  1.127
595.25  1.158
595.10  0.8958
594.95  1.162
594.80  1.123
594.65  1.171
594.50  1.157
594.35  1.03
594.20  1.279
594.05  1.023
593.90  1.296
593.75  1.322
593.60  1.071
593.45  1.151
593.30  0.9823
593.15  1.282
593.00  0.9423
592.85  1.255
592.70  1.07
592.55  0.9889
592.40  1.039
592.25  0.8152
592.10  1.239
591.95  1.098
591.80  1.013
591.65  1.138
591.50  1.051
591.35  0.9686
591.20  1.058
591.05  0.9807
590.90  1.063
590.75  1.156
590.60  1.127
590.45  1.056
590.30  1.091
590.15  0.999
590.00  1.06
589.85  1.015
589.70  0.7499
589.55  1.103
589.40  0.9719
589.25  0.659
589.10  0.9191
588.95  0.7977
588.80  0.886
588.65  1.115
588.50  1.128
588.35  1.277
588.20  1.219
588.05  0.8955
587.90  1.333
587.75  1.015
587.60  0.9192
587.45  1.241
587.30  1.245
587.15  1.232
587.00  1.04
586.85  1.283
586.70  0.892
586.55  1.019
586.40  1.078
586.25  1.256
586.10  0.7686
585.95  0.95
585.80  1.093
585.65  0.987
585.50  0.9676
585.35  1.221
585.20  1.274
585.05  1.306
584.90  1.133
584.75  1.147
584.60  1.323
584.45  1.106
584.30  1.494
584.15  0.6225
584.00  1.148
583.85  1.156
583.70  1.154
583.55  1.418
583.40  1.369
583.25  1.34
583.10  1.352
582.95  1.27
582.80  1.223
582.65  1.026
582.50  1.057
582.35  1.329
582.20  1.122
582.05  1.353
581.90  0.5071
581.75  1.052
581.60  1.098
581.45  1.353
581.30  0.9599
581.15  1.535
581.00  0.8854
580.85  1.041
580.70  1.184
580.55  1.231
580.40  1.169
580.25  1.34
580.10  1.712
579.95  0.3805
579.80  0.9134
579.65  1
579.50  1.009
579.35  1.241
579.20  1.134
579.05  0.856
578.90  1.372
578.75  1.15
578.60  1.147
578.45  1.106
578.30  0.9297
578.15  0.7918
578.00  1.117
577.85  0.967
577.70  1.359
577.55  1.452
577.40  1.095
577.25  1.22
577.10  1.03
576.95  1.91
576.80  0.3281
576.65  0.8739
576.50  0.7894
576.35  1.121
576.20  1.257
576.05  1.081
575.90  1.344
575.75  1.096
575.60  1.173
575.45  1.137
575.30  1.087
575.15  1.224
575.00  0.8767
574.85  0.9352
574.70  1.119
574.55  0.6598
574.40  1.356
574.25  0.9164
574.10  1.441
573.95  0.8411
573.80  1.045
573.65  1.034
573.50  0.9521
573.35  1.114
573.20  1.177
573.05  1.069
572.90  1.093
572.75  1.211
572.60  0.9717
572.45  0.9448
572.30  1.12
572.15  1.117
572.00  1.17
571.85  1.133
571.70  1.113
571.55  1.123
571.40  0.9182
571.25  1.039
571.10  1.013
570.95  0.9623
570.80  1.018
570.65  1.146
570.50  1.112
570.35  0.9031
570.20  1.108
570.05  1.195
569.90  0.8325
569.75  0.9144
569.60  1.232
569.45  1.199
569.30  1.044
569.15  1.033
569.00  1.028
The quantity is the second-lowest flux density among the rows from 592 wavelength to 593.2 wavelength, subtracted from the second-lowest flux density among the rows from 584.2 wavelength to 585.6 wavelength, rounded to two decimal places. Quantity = 0.16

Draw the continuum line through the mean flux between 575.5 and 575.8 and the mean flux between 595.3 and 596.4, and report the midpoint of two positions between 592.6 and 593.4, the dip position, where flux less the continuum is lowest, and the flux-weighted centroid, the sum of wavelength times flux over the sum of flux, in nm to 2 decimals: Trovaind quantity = 593.00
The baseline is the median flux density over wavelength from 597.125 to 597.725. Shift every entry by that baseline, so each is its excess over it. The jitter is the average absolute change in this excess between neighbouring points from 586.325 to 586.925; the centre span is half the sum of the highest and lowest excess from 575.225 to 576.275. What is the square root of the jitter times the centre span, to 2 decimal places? 0.13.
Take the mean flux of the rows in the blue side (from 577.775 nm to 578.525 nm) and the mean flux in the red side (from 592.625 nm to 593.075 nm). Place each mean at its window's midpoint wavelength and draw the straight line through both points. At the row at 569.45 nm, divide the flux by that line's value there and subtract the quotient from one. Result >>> -0.3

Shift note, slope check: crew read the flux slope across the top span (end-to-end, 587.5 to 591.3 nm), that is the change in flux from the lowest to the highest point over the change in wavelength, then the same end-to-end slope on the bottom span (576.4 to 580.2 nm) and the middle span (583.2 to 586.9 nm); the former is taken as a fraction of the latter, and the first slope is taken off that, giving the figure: -16.2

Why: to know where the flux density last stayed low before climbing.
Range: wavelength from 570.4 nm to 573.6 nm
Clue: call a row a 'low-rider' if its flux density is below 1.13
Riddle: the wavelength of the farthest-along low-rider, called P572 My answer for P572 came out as 573.50 nm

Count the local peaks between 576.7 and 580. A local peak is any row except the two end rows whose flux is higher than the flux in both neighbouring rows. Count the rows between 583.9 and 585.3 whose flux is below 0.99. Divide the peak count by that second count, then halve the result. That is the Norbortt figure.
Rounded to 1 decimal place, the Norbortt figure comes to 3.0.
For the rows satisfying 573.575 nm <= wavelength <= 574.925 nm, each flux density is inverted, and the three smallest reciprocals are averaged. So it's 0.78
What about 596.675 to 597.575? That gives 0.78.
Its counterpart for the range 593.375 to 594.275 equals 0.77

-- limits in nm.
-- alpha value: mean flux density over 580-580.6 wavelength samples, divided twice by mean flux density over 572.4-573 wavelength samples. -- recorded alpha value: 1.2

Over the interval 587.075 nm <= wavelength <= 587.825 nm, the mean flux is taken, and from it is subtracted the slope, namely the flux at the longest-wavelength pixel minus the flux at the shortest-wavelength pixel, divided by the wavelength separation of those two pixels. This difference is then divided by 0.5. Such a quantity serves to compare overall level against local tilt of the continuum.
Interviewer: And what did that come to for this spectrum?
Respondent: 3.0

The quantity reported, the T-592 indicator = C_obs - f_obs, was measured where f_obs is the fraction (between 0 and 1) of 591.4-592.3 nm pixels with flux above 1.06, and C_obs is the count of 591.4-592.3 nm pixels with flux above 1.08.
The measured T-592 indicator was 2.5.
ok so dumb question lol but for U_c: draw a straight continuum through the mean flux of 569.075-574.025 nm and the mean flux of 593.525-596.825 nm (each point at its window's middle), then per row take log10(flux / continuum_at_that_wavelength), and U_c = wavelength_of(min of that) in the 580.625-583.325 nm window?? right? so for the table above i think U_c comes 581.90 nm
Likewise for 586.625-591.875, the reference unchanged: 589.25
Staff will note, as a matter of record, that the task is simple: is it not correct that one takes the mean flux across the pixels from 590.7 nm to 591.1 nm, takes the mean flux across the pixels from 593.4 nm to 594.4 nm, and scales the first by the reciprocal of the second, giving 0.91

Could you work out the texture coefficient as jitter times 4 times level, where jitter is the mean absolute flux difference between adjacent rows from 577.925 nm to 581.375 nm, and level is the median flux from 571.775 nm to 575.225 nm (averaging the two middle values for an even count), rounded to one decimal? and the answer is 1.2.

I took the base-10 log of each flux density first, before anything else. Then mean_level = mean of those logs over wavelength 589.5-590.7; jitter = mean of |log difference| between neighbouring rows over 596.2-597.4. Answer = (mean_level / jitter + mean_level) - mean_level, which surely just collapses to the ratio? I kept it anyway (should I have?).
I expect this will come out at 0.1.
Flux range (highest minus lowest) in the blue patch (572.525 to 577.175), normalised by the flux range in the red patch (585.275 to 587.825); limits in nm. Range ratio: 3.08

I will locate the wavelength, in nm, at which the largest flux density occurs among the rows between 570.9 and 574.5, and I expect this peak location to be 574.10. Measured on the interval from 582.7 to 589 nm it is 584.30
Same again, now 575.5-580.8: 576.95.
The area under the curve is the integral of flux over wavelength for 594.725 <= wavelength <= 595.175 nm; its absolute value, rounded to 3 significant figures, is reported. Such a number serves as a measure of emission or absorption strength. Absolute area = 0.477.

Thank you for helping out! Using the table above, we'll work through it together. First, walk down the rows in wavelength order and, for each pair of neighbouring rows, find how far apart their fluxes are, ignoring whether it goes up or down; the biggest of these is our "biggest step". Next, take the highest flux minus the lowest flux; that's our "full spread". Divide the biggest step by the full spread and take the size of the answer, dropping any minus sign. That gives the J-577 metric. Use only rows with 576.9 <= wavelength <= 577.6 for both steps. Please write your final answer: 1.00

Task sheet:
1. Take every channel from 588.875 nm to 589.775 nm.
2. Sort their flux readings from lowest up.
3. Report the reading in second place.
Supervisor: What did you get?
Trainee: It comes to 0.7499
